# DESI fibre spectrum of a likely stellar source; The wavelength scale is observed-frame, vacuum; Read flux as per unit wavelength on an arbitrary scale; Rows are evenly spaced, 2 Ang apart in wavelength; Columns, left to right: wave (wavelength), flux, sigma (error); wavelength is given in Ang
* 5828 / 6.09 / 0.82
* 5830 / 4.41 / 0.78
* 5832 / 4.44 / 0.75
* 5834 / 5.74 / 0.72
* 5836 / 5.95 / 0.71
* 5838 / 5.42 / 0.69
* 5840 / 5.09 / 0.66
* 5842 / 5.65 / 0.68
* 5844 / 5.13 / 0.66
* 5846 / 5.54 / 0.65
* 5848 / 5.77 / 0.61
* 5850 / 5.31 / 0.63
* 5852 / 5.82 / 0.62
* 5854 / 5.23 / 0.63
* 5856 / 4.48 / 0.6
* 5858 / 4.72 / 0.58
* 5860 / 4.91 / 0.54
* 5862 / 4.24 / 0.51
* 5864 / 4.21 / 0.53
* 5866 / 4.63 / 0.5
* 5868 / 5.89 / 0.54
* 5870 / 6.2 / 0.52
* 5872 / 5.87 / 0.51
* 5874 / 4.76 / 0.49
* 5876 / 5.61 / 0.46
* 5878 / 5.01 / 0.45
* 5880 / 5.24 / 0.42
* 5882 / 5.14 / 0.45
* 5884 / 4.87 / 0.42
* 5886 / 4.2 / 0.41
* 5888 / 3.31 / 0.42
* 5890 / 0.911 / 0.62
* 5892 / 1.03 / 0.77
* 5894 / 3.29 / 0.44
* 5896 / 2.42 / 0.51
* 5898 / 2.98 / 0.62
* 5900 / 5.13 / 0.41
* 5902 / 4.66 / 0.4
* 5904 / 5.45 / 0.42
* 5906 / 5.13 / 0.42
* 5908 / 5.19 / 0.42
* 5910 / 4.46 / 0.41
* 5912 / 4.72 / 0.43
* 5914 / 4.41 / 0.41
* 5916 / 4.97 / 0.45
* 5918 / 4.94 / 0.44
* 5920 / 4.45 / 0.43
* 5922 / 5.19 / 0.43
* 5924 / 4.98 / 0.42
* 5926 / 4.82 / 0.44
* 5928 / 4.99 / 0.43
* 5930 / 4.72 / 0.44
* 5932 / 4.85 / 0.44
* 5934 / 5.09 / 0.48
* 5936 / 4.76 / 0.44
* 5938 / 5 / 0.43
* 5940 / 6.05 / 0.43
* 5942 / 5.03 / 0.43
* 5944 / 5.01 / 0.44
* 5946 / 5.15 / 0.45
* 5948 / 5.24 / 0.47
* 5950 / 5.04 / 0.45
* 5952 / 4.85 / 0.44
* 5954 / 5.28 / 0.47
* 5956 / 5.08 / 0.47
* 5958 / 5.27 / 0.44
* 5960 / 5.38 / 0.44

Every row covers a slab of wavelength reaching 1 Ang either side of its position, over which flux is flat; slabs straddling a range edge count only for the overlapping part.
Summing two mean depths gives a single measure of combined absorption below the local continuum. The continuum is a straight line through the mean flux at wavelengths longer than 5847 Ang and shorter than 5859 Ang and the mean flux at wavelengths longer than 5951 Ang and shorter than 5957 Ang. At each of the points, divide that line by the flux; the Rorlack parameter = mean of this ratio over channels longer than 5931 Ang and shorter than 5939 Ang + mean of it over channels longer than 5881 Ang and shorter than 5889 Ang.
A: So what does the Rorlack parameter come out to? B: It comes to 2.25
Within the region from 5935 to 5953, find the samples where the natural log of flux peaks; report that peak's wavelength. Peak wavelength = 5940 Ang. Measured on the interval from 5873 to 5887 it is 5876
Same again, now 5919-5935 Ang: 5922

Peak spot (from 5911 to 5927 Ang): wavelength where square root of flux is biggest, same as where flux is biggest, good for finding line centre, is 5922 Ang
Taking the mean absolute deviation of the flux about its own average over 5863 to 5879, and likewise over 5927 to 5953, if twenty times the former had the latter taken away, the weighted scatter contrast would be 12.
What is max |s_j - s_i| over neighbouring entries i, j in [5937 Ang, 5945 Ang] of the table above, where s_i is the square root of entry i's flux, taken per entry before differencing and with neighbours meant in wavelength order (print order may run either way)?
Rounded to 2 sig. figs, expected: 0.22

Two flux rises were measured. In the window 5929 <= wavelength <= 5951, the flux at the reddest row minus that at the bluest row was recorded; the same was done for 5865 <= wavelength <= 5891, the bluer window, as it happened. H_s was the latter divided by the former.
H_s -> -12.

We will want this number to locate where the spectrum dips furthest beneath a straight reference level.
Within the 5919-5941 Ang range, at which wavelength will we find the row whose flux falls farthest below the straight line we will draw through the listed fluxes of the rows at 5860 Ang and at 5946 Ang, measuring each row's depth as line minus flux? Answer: 5920 Ang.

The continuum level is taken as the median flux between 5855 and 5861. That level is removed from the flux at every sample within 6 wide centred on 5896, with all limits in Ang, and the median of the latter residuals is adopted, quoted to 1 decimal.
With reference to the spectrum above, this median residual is -1.7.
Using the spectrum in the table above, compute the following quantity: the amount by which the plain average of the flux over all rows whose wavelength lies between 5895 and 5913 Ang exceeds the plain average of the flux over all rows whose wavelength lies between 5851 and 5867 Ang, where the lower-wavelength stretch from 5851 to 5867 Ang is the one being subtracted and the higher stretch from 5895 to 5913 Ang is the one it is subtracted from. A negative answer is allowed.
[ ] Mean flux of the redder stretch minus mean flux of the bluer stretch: -0.3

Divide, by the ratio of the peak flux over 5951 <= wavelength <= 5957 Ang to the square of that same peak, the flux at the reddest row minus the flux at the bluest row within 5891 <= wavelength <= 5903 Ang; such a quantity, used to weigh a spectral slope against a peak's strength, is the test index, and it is 19.2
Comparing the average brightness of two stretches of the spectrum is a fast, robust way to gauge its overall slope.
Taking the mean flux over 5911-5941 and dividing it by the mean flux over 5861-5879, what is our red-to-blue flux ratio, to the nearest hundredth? 0.96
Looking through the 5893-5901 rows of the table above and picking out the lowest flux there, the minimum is 2.42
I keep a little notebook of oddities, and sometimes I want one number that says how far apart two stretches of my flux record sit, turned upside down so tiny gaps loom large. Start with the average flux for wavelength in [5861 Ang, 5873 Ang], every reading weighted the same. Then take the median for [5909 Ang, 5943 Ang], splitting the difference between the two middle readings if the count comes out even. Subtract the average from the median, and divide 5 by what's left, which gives -21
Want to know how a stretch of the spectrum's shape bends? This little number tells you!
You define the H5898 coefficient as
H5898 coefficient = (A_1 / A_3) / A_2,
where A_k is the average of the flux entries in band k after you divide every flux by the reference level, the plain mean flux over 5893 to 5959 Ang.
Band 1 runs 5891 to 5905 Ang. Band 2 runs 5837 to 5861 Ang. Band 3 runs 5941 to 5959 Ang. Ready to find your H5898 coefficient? 0.64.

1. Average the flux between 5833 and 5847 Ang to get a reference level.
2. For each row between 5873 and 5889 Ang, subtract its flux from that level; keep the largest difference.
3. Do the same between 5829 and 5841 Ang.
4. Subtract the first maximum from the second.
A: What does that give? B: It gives -1.1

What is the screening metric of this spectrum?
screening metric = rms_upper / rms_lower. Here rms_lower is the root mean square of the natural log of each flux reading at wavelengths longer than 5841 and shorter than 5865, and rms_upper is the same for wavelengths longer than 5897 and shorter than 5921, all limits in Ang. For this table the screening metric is 0.95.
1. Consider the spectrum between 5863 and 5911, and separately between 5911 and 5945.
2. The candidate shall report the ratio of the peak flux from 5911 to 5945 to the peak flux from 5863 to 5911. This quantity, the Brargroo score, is 0.98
